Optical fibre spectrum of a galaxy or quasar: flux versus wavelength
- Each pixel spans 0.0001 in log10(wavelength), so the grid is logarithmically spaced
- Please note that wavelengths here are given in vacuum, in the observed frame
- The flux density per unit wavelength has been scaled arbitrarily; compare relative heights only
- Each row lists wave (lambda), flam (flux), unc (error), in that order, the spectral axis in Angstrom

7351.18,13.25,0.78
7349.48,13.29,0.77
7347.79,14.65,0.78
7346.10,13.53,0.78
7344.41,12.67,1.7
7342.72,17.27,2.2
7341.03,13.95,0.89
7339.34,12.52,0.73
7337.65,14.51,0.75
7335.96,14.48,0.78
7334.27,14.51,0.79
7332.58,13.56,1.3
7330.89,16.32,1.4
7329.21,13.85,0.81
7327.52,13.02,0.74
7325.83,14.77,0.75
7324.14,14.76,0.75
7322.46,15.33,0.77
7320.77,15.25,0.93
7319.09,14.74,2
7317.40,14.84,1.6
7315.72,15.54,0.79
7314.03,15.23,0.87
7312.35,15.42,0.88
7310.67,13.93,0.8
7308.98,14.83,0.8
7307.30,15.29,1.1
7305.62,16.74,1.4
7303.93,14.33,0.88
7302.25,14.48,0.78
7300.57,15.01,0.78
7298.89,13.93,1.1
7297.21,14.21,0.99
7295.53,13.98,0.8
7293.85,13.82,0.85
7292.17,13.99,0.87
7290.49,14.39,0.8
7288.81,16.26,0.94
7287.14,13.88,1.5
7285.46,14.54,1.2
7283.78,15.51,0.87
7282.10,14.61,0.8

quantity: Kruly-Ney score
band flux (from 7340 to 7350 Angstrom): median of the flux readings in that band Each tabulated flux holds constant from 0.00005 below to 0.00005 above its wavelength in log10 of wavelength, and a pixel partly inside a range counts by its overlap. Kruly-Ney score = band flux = 13.7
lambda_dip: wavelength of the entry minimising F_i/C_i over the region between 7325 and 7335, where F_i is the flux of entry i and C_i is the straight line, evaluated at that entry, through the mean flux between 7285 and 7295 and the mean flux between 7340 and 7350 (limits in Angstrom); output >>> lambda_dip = 7327.52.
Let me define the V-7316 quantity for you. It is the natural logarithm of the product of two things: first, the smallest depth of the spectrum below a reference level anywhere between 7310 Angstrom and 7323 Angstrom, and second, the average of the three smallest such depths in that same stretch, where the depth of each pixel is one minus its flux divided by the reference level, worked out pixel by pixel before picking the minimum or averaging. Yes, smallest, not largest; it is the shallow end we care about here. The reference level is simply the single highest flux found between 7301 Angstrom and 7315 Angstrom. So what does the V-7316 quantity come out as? -5.2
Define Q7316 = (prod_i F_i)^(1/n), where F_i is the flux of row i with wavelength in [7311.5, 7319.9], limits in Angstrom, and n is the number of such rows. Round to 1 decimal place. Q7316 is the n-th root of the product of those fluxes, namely 15.2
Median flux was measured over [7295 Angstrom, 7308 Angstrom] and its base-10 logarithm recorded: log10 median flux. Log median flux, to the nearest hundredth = 1.16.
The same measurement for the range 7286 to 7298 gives 1.15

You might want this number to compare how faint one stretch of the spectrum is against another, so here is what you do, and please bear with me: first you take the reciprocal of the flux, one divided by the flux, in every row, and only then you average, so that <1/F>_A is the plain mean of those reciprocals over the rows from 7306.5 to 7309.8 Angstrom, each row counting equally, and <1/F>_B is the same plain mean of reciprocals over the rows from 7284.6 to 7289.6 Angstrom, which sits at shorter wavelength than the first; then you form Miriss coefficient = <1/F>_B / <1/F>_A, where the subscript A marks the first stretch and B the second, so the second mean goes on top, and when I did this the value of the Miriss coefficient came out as 1.02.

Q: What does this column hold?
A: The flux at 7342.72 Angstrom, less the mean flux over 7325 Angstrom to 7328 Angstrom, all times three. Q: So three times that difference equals 10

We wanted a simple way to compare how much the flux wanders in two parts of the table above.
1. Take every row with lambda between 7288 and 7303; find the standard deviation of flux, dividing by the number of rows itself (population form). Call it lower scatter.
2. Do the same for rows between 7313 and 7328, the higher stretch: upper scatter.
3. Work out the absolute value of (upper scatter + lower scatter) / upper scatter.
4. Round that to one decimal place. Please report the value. 2.0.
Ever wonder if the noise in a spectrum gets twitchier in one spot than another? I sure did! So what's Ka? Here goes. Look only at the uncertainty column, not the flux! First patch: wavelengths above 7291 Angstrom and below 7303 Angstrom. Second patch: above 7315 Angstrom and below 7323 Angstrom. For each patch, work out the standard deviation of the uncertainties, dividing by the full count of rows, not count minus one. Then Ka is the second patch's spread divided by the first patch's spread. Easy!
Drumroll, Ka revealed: 4.4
